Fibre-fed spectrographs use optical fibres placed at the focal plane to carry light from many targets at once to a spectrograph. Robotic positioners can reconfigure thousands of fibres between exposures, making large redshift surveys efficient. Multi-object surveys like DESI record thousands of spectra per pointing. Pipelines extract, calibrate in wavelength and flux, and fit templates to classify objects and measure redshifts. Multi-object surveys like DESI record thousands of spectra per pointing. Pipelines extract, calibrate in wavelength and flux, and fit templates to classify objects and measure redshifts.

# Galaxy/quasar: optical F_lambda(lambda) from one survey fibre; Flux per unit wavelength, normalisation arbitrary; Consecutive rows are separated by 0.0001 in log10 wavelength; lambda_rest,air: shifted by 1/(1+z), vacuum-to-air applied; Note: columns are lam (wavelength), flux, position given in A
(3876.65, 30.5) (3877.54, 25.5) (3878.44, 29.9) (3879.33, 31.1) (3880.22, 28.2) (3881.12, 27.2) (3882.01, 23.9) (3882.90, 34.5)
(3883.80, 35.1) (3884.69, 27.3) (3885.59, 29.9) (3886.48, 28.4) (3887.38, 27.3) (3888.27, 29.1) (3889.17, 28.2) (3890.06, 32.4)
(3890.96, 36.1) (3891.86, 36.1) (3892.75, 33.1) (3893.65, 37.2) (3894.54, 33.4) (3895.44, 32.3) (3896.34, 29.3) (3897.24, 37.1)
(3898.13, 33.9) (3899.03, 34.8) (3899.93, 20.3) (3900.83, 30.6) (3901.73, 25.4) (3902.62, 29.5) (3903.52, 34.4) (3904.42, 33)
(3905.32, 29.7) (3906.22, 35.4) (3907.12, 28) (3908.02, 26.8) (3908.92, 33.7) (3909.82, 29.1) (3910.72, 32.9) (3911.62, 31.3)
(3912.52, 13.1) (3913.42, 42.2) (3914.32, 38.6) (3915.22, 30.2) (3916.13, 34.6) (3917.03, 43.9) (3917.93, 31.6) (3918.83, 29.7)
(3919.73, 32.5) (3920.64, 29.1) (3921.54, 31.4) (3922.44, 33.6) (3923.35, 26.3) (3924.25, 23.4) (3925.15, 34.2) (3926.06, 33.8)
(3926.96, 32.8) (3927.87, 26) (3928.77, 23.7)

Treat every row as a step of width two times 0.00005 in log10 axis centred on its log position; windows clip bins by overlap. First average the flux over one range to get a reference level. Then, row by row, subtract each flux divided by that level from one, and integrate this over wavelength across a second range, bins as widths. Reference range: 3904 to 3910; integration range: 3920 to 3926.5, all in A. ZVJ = 0.1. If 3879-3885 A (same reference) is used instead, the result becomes 0.2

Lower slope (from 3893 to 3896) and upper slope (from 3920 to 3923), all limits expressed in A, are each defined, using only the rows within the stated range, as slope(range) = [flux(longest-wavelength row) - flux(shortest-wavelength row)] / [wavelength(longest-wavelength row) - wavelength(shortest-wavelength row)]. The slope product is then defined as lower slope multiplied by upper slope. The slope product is -6.8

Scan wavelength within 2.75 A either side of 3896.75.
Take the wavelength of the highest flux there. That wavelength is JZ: 3897.24 A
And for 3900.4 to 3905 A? 3903.52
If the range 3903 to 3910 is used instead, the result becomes 3906.22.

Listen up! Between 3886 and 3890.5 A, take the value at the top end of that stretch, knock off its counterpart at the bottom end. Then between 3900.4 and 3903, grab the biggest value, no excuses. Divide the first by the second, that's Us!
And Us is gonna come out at 0.13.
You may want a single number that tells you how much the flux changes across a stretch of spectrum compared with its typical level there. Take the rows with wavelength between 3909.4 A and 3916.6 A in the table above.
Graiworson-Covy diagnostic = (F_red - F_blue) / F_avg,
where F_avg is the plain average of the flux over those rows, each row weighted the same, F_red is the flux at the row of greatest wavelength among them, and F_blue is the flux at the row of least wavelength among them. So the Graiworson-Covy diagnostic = 0.2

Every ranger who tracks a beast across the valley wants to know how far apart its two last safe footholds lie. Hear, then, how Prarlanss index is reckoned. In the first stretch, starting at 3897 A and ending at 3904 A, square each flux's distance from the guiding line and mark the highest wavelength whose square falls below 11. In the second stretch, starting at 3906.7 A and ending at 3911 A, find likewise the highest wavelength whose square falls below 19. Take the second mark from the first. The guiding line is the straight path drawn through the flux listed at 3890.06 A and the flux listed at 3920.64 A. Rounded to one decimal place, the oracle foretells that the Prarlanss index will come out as -8.1 A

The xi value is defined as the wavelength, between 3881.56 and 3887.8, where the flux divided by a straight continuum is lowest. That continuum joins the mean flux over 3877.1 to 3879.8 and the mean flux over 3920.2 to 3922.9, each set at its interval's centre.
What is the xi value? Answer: 3882.01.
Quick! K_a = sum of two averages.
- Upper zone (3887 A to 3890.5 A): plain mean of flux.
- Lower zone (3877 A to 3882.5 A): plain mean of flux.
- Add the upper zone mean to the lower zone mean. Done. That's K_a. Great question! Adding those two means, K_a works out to 57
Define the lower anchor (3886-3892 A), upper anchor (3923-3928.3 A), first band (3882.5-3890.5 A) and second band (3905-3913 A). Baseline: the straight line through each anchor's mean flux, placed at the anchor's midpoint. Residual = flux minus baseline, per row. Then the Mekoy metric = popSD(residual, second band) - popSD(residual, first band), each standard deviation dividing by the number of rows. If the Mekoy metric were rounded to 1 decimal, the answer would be 3.3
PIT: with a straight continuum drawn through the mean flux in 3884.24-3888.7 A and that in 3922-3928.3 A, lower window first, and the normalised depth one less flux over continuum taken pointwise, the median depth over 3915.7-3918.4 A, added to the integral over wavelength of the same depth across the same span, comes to -0.81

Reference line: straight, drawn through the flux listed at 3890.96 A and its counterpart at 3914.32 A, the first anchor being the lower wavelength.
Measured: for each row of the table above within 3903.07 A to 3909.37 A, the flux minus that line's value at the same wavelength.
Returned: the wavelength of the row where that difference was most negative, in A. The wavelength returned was 3908.02 A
